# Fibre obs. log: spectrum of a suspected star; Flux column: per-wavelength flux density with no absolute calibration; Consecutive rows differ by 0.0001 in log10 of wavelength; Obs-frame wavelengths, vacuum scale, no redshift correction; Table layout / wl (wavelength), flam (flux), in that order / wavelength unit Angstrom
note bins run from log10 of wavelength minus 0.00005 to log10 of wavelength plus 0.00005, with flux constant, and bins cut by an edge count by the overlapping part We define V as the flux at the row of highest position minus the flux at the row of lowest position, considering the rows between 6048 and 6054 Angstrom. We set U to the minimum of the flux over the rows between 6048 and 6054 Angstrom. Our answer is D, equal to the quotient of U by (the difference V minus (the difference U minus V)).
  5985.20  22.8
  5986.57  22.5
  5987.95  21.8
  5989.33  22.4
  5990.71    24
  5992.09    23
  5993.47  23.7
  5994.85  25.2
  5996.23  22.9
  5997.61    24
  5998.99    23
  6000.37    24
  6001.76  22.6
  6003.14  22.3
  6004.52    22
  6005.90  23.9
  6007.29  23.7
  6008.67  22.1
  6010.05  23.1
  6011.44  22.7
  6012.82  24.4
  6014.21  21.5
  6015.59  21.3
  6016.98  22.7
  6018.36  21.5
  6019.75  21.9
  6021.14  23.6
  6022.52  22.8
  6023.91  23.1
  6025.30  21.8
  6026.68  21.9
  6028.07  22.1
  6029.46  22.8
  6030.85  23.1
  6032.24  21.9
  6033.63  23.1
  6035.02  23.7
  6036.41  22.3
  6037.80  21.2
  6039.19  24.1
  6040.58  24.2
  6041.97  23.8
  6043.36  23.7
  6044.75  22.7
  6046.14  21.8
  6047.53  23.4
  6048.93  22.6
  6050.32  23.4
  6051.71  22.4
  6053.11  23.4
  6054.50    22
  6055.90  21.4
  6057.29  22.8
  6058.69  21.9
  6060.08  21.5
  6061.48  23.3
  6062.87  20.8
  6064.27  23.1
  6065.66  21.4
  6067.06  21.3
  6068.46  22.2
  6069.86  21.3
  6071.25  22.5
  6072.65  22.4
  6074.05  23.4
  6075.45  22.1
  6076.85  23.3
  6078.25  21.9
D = -1.08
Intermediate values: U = 22.4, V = 0.8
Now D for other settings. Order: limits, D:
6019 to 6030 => -1.09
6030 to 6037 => -0.93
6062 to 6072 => -1.20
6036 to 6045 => -1.04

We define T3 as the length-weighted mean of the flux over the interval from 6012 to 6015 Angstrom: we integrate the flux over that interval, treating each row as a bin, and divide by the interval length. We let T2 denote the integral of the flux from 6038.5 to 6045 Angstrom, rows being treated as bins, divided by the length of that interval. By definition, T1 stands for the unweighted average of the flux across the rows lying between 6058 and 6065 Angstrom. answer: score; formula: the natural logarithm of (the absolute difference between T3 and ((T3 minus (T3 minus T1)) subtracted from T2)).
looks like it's 3.06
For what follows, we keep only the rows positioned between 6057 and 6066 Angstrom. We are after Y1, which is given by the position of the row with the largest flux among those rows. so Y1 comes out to 6061.48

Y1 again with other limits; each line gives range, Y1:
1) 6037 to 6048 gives 6040.58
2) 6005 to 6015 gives 6012.82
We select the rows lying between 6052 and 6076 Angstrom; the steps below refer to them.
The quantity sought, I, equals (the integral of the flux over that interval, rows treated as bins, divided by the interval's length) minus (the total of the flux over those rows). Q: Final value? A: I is -355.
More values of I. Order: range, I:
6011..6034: -360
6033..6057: -366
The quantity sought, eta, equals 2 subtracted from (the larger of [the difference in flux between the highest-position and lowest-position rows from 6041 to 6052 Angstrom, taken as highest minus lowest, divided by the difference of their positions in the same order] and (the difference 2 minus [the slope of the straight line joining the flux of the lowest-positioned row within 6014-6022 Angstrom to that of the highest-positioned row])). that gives -0.30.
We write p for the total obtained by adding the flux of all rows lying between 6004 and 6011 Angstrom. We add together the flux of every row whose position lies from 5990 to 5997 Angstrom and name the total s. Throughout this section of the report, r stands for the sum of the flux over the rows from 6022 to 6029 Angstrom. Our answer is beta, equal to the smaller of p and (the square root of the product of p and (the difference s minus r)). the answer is 29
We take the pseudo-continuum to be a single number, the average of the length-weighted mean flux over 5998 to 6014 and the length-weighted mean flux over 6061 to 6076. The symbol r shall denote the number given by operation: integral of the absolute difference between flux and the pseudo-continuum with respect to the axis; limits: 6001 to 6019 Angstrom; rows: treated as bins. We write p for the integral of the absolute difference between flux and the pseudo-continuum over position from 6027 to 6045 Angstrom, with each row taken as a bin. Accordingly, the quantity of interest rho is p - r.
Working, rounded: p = 15.1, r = 13.6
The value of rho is 1.5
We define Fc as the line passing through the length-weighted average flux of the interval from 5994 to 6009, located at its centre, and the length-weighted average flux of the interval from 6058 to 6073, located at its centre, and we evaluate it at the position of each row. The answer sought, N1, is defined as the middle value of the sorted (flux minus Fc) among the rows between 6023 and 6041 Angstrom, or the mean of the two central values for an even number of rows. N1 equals 0.1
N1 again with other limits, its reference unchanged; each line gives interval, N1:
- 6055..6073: -0.2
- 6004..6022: -0.4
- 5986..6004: -0.5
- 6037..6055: 1.1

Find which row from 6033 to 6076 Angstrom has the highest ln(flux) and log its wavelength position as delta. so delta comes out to 6040.58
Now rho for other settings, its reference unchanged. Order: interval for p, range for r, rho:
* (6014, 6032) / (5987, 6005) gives -3.1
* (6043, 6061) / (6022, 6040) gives -1.0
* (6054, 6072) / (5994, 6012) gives 0.6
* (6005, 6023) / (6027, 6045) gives -0.1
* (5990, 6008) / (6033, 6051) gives 1.5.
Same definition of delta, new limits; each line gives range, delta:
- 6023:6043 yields 6040.58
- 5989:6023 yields 5994.85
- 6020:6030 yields 6021.14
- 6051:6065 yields 6053.11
